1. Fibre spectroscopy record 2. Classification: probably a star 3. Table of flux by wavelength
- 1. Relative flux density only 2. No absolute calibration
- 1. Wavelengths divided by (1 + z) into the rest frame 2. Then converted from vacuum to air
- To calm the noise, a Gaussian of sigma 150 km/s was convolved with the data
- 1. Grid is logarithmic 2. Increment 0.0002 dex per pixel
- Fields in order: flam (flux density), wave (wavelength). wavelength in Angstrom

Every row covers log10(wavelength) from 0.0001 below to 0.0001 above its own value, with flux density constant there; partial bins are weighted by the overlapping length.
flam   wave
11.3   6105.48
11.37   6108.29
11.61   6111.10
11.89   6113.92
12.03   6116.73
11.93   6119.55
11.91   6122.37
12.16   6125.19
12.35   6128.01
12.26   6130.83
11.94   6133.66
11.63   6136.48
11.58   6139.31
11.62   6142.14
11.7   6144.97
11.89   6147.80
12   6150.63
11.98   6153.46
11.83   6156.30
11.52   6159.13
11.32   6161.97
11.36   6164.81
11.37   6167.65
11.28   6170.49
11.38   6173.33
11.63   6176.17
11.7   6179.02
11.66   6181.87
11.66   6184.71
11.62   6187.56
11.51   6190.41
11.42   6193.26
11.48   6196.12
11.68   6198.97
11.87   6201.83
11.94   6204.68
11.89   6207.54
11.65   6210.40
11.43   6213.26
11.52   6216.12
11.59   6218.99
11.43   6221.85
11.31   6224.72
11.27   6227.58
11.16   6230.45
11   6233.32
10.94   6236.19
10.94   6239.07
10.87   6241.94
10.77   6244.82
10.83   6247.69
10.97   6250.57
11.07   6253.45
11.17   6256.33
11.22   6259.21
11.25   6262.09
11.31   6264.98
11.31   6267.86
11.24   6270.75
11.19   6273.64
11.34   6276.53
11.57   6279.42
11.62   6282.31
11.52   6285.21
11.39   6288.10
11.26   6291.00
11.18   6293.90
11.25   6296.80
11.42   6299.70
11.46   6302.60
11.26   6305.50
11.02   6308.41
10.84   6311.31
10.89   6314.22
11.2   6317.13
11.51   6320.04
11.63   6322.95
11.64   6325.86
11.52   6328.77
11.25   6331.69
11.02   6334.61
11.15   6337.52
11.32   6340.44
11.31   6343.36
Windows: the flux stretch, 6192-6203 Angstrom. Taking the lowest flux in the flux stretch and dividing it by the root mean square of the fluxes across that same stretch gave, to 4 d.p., 0.9833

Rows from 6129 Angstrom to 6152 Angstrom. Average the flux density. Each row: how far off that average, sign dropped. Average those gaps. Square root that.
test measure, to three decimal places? 0.442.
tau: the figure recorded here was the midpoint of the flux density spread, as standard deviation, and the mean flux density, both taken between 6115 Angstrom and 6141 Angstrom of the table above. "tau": 6.1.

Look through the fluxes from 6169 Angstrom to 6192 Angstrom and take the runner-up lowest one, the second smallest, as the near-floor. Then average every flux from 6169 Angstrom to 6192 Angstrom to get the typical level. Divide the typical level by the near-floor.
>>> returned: 1.02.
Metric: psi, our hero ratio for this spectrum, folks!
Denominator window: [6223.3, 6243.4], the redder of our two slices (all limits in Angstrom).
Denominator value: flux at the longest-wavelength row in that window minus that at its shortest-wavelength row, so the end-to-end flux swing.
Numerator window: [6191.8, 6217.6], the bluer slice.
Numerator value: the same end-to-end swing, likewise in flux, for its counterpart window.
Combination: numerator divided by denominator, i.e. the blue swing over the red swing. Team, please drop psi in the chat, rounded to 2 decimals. -0.23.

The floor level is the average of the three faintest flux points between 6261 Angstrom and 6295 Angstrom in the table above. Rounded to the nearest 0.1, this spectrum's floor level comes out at 11.2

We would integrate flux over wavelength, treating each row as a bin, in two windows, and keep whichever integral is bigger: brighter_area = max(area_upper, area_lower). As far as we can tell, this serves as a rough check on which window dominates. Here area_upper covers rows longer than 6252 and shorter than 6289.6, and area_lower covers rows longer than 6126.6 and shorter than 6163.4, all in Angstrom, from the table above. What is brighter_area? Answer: 435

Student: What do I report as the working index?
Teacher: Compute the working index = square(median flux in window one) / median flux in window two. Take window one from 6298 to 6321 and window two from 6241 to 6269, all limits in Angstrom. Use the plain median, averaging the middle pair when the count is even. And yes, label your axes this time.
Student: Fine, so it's 11.3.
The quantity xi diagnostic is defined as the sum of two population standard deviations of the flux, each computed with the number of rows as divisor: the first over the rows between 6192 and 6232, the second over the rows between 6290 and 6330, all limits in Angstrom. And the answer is 0.48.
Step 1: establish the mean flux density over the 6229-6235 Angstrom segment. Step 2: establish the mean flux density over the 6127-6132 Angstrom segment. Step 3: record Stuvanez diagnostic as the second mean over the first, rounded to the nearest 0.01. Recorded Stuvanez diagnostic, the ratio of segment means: 1.11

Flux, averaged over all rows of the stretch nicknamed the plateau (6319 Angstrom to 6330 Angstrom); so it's 11.6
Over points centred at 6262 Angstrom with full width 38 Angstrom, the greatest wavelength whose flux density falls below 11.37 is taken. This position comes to 6276.53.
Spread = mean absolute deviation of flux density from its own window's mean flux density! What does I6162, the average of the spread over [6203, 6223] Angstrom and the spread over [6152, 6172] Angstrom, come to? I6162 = 0.19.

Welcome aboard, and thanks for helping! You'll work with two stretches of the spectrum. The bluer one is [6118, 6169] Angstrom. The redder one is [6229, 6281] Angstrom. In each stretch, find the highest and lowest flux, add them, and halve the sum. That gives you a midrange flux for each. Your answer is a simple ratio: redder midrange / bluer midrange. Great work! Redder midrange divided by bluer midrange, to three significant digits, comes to 0.944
